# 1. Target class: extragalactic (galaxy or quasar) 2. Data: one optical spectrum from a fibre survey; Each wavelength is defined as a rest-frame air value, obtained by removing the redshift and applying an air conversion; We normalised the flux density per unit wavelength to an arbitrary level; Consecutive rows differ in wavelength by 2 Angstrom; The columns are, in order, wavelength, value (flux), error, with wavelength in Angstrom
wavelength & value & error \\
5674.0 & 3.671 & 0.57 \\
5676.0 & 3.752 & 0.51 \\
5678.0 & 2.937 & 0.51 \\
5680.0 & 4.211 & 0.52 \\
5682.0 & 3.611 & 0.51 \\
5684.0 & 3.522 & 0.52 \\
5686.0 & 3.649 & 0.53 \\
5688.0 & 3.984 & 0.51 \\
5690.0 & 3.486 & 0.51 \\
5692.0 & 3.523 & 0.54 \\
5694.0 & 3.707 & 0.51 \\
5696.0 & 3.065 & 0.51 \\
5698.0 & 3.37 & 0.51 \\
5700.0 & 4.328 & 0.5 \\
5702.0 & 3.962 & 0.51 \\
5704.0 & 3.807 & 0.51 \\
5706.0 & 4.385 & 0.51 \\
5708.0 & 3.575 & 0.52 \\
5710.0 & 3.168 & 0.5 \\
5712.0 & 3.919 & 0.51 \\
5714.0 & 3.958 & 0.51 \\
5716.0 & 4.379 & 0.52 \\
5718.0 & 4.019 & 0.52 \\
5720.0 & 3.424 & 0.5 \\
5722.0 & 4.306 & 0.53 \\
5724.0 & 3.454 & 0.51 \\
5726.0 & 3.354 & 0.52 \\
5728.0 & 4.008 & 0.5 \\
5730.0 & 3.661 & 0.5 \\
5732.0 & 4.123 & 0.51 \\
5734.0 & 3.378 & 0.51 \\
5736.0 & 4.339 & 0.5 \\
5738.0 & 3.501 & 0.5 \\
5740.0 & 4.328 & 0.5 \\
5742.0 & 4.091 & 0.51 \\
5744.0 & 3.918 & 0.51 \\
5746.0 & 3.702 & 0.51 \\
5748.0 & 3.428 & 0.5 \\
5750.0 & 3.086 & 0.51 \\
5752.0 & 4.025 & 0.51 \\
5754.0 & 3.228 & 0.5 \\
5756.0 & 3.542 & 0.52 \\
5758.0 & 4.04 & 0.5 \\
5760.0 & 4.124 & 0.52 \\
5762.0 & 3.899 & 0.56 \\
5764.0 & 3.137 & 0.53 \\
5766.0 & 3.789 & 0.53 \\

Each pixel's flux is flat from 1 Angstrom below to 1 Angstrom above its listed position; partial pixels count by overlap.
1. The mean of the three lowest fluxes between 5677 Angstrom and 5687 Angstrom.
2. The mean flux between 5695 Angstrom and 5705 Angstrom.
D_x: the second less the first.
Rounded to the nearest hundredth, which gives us 0.35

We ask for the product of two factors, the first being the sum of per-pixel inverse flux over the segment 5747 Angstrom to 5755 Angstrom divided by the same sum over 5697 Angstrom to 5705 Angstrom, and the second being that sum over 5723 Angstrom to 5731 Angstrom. 1.25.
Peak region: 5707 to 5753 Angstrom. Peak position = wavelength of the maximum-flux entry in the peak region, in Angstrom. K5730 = 5716.0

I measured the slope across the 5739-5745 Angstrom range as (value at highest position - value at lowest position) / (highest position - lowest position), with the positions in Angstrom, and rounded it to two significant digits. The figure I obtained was -0.10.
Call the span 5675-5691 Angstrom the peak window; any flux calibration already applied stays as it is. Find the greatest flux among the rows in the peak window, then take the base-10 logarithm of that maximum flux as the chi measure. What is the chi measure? 0.624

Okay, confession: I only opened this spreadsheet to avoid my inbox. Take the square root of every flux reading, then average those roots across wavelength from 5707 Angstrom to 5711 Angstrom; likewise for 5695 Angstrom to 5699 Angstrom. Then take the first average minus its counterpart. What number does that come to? 0.042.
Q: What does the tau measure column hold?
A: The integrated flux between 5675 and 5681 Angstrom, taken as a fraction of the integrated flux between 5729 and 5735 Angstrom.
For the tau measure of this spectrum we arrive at 0.98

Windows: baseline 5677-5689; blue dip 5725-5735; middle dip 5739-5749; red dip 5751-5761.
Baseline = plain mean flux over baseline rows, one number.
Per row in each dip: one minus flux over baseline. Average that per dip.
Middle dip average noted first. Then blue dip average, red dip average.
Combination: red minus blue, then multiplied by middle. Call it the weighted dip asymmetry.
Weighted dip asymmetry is 0.0016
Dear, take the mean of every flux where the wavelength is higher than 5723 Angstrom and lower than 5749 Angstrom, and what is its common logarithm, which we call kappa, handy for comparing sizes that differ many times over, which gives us 0.579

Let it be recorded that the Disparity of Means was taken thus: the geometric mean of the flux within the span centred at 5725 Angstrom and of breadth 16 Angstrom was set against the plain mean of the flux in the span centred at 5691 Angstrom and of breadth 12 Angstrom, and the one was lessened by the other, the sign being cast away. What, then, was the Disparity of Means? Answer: 0.21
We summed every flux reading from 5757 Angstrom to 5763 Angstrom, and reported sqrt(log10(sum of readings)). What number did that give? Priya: 1.04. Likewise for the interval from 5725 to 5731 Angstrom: 1.02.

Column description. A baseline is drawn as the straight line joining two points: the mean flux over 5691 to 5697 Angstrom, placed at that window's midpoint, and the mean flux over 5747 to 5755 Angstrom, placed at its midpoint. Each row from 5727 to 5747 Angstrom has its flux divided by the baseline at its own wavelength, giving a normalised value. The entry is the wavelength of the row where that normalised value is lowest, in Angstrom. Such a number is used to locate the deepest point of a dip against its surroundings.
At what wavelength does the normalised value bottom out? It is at 5734.0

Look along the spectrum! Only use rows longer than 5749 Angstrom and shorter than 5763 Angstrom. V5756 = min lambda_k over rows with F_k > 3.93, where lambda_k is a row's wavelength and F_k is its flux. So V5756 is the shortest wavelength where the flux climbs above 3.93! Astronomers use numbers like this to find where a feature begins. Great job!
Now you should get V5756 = 5752.0 Angstrom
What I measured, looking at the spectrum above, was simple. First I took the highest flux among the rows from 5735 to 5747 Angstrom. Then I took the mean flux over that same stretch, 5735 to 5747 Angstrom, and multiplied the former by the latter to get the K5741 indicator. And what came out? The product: 17.3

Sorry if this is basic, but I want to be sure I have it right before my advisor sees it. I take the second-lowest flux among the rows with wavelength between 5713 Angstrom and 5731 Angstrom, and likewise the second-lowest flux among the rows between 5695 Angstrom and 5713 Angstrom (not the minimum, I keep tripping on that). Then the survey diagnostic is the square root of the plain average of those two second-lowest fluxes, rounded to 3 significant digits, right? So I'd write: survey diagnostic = 1.82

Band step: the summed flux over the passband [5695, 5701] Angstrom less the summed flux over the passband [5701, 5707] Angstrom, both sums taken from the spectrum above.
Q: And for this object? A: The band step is -1.4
